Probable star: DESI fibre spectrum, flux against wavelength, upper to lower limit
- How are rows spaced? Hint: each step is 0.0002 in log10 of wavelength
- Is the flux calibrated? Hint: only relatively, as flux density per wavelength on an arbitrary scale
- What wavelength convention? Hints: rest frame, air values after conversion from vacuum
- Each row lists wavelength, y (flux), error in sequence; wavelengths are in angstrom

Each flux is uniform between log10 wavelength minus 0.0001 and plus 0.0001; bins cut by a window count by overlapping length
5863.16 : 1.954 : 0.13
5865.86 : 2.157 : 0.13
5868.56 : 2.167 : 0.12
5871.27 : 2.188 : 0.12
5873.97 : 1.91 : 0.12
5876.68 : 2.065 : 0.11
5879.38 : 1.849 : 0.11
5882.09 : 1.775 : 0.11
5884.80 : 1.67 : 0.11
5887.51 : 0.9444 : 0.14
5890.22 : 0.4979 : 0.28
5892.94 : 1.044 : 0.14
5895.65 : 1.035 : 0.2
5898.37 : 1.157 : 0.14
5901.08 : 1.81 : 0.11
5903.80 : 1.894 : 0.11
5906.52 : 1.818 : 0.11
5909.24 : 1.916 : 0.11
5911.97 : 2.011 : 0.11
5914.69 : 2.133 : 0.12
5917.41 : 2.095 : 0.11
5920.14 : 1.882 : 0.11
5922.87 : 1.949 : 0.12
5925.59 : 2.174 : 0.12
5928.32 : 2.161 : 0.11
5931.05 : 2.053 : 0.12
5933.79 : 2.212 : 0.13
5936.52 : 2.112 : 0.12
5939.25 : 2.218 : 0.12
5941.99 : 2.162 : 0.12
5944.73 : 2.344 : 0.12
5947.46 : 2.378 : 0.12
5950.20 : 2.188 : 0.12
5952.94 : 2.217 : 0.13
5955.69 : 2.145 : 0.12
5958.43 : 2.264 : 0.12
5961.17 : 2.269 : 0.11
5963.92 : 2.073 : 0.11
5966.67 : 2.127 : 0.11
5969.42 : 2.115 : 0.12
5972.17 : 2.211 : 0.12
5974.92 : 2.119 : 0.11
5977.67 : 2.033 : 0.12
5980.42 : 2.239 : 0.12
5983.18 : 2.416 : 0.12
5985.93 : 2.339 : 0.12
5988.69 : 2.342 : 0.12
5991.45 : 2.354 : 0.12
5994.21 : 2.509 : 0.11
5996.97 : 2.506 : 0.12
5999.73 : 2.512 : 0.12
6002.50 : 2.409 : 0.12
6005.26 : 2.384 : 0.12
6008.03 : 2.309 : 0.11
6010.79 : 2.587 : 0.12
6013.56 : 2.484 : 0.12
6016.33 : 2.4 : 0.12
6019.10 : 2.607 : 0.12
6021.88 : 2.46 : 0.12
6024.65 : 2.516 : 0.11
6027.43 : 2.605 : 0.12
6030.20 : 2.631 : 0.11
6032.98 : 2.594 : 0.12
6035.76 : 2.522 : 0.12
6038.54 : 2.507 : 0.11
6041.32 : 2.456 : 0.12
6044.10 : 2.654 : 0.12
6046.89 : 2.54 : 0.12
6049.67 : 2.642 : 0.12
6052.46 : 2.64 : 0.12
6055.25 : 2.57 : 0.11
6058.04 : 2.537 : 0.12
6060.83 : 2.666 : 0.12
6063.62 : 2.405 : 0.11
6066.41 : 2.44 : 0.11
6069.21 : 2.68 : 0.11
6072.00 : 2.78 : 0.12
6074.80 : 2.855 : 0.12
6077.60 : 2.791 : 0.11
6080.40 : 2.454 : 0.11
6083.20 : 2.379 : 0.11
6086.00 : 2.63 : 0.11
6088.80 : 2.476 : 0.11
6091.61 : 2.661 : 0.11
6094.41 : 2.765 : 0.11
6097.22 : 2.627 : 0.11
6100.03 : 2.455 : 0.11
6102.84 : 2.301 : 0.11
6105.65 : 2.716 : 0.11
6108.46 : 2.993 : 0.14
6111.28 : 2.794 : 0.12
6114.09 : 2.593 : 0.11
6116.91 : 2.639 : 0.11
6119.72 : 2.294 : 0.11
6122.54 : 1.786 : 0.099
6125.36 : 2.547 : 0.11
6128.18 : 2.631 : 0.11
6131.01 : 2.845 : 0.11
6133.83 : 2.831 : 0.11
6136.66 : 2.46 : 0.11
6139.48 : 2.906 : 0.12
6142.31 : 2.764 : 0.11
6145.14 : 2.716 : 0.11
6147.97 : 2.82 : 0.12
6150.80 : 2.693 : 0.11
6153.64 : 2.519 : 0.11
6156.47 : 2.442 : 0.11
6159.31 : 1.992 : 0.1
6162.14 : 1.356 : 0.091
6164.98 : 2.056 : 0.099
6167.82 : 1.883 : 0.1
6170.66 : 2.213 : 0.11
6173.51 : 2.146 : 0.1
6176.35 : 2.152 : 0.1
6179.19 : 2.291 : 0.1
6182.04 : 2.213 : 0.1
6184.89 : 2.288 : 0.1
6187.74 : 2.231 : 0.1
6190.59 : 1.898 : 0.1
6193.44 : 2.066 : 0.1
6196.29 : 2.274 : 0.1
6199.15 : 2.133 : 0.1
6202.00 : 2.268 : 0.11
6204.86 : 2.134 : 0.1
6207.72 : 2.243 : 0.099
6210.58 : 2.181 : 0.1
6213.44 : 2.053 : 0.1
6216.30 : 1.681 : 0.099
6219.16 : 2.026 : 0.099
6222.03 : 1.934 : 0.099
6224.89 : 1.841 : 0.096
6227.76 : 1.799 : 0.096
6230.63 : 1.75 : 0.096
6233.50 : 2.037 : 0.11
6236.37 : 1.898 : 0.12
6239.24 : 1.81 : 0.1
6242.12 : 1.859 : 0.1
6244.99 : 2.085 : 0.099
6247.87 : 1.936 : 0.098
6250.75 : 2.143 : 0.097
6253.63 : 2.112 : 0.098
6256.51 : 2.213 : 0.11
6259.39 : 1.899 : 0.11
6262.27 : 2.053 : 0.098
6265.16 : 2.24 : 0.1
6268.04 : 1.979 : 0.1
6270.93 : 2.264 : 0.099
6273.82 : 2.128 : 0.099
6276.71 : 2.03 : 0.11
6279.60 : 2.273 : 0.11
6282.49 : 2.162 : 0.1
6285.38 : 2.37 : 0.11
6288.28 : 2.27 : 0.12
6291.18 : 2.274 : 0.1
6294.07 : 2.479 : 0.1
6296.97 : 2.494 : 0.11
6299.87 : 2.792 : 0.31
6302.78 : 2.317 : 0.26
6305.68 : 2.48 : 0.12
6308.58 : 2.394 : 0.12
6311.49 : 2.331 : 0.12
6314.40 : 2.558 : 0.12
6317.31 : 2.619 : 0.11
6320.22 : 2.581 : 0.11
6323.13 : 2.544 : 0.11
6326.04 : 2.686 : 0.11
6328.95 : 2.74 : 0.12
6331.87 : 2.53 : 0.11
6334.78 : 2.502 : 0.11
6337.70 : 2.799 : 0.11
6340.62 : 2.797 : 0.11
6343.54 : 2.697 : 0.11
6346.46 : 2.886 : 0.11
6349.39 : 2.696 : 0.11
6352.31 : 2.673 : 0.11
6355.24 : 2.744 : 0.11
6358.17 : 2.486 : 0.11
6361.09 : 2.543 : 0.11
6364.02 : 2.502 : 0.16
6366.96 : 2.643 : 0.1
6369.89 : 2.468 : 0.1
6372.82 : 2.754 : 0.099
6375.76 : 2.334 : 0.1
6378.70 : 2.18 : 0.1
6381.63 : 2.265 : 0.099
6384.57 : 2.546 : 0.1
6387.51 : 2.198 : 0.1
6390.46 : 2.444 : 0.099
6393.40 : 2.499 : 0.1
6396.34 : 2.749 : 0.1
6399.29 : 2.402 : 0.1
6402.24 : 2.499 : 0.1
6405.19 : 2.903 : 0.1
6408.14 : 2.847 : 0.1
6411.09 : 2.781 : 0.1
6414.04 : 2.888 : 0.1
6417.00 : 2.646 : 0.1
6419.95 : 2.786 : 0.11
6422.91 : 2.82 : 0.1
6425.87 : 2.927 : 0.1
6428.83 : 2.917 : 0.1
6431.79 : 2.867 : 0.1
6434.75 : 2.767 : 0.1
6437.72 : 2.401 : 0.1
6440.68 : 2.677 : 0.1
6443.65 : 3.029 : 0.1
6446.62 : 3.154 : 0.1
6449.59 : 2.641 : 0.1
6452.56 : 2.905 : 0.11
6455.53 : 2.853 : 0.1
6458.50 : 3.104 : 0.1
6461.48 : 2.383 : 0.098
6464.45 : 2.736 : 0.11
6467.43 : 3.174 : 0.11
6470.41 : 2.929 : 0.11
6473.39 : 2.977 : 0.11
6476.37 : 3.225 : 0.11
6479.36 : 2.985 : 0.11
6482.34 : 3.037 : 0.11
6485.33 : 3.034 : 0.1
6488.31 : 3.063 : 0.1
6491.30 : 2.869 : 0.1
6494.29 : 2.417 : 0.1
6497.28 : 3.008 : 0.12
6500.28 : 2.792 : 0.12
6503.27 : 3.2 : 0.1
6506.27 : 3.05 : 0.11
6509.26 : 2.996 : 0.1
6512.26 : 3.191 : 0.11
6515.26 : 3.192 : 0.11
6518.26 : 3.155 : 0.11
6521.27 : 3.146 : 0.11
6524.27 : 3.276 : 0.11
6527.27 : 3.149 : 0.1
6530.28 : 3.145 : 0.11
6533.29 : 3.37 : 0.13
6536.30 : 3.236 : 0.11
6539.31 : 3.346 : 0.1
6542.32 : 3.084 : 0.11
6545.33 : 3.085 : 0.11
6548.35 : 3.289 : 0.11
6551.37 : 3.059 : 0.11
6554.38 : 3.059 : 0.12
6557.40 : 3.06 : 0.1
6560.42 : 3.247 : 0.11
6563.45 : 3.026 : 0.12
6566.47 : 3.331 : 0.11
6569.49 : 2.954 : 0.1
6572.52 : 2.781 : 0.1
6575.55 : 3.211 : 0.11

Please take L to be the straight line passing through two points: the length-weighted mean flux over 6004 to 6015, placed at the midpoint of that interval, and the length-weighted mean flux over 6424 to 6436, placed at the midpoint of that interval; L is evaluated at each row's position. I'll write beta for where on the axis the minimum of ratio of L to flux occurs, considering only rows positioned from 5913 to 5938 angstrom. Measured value 5933.79 angstrom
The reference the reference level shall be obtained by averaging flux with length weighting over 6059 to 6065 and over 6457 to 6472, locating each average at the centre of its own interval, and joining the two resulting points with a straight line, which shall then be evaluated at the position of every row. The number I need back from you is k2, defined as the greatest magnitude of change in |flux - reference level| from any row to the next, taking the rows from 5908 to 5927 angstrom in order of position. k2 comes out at 0.22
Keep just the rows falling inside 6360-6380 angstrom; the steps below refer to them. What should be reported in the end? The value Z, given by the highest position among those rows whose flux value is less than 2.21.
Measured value 6378.70 angstrom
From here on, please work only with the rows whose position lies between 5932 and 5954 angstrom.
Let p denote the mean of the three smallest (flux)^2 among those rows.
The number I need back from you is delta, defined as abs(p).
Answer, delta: 4.64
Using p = 4.64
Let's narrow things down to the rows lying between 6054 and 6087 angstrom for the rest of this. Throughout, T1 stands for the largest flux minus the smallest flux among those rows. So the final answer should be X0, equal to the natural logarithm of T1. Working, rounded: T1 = 0.5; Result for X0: -0.7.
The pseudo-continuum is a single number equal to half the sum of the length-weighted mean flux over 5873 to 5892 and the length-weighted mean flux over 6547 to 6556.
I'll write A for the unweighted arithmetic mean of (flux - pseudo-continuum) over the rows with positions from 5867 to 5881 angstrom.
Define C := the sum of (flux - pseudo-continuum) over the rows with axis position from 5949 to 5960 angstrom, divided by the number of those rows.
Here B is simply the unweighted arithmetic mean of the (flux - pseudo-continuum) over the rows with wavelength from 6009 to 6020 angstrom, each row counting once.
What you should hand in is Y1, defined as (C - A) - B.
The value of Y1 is 0.0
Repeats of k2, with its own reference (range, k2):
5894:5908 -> 0.65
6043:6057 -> 0.12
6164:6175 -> 0.33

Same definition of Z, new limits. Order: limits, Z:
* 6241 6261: 6259.39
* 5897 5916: 5914.69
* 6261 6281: 6276.71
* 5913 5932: 5931.05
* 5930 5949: 5941.99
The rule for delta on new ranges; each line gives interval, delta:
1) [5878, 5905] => 0.74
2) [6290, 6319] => 5.32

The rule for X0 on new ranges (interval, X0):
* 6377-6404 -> -0.6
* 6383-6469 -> 0.0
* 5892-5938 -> 0.2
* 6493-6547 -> 0.0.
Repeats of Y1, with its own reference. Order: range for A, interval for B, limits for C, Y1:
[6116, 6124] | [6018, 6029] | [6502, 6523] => 0.7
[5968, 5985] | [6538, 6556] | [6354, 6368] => -0.4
